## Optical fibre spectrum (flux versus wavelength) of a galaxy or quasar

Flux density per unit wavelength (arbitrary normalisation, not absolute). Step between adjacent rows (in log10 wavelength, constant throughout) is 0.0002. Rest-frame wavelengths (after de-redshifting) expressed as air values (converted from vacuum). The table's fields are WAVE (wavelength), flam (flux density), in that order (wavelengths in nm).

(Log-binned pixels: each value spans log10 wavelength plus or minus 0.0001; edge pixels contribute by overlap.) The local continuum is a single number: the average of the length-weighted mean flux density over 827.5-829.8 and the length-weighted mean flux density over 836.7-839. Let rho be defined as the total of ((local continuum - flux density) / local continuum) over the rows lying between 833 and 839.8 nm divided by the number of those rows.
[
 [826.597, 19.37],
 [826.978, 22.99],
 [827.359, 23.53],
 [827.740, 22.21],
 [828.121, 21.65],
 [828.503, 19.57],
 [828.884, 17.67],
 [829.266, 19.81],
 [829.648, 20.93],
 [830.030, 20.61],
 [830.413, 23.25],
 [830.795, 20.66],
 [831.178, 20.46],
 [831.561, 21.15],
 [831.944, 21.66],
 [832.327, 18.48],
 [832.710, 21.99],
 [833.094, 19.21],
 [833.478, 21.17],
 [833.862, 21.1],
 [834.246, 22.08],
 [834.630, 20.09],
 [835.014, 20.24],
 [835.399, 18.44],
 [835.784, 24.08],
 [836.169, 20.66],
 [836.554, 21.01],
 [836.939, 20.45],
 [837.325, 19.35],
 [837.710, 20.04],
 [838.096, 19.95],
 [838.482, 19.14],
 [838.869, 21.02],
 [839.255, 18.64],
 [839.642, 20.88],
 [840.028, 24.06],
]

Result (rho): -0.012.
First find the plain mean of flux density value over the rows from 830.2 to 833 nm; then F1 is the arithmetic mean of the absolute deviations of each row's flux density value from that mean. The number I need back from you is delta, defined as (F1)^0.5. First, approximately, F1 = 1.05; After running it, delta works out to 1.03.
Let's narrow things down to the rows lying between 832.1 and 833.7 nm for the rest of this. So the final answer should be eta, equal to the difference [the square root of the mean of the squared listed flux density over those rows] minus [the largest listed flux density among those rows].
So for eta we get -1.73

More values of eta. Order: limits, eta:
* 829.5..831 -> -1.86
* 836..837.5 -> -0.63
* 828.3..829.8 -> -1.40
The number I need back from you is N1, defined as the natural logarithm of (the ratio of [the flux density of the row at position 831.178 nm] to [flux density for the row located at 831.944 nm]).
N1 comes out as -0.057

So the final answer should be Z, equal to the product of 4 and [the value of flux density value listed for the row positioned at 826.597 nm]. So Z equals 77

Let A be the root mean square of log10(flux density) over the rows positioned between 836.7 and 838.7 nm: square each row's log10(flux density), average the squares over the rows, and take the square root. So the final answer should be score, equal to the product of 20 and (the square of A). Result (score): 33.6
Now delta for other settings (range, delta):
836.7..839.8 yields 0.82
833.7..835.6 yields 0.98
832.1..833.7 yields 1.17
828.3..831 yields 1.07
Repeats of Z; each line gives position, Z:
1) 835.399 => 74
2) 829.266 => 79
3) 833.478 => 85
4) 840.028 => 96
